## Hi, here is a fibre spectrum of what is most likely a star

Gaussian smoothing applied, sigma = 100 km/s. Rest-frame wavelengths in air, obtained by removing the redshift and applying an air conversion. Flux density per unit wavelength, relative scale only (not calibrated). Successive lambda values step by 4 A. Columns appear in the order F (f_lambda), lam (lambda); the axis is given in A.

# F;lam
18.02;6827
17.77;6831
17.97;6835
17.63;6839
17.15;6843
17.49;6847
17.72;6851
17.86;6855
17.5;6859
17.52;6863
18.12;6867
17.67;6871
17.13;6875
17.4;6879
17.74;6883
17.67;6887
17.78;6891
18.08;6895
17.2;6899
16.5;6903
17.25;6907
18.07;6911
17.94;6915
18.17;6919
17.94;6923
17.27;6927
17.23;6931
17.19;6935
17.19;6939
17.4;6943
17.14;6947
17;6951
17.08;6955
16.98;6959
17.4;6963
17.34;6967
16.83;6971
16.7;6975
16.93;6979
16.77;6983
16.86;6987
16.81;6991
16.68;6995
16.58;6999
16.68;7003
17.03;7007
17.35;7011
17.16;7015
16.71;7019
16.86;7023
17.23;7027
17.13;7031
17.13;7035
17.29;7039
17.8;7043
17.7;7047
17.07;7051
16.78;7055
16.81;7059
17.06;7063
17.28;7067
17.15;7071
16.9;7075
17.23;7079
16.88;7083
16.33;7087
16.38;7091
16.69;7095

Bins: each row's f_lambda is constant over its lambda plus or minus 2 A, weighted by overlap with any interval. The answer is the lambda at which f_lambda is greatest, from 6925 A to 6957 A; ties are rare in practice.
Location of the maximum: 6943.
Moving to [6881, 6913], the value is 6895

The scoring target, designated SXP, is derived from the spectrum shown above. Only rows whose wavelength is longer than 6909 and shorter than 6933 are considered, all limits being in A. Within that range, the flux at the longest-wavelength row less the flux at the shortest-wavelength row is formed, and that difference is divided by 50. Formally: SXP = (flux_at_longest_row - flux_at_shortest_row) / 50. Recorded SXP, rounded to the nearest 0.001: -0.017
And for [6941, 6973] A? -0.011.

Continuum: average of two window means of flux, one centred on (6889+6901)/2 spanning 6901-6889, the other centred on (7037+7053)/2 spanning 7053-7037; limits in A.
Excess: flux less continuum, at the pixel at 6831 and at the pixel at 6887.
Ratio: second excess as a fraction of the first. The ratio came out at 0.5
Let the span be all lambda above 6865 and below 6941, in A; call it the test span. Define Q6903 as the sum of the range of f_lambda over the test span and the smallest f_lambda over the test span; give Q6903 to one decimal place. 18.2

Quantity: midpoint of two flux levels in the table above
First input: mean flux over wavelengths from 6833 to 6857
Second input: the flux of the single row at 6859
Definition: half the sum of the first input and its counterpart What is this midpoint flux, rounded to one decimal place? 17.6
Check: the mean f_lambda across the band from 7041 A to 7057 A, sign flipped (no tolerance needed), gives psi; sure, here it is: -17.3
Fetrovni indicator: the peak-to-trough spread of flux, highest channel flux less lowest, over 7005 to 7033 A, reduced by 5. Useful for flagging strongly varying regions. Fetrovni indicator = -4.36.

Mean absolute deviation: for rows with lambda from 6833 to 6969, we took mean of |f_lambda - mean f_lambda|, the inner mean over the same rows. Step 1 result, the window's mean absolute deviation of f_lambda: 0.32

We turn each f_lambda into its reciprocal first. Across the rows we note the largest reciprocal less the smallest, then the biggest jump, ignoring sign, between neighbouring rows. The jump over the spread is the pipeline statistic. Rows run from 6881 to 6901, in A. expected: 1.00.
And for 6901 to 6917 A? 0.50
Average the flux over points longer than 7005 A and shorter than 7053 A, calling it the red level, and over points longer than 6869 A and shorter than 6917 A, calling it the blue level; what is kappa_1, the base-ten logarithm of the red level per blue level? -0.008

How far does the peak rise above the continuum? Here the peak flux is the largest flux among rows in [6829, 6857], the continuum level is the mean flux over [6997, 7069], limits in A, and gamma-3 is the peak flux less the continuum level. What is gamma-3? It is 0.88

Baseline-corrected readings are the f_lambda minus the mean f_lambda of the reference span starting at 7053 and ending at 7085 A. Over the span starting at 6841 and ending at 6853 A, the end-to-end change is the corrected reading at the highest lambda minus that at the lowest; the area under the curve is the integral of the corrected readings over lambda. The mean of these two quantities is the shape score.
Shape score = 2.9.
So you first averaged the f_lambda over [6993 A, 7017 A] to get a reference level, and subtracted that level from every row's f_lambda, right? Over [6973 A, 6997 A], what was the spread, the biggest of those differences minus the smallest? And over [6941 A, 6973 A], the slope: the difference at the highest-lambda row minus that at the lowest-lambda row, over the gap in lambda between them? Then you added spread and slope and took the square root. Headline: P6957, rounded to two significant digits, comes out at 0.48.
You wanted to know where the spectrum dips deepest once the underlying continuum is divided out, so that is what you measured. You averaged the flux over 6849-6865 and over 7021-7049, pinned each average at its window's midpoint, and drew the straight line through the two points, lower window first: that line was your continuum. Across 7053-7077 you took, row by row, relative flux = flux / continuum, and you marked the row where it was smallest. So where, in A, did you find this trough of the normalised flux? 7055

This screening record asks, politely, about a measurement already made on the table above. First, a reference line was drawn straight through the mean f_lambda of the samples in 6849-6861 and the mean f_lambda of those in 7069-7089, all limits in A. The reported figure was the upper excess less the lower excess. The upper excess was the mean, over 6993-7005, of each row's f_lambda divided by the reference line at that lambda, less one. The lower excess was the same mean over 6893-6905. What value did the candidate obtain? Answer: -0.02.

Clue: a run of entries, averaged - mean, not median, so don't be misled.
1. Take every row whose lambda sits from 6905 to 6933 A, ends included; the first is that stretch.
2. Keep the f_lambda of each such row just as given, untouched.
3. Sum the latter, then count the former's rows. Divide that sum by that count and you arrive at 17.7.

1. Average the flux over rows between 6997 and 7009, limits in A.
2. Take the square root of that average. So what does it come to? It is 4.09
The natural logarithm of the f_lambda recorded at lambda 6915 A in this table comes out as 2.89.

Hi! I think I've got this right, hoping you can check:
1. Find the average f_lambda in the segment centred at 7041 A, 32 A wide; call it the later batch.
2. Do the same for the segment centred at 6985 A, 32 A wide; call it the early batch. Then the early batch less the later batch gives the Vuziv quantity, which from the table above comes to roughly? -0.50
